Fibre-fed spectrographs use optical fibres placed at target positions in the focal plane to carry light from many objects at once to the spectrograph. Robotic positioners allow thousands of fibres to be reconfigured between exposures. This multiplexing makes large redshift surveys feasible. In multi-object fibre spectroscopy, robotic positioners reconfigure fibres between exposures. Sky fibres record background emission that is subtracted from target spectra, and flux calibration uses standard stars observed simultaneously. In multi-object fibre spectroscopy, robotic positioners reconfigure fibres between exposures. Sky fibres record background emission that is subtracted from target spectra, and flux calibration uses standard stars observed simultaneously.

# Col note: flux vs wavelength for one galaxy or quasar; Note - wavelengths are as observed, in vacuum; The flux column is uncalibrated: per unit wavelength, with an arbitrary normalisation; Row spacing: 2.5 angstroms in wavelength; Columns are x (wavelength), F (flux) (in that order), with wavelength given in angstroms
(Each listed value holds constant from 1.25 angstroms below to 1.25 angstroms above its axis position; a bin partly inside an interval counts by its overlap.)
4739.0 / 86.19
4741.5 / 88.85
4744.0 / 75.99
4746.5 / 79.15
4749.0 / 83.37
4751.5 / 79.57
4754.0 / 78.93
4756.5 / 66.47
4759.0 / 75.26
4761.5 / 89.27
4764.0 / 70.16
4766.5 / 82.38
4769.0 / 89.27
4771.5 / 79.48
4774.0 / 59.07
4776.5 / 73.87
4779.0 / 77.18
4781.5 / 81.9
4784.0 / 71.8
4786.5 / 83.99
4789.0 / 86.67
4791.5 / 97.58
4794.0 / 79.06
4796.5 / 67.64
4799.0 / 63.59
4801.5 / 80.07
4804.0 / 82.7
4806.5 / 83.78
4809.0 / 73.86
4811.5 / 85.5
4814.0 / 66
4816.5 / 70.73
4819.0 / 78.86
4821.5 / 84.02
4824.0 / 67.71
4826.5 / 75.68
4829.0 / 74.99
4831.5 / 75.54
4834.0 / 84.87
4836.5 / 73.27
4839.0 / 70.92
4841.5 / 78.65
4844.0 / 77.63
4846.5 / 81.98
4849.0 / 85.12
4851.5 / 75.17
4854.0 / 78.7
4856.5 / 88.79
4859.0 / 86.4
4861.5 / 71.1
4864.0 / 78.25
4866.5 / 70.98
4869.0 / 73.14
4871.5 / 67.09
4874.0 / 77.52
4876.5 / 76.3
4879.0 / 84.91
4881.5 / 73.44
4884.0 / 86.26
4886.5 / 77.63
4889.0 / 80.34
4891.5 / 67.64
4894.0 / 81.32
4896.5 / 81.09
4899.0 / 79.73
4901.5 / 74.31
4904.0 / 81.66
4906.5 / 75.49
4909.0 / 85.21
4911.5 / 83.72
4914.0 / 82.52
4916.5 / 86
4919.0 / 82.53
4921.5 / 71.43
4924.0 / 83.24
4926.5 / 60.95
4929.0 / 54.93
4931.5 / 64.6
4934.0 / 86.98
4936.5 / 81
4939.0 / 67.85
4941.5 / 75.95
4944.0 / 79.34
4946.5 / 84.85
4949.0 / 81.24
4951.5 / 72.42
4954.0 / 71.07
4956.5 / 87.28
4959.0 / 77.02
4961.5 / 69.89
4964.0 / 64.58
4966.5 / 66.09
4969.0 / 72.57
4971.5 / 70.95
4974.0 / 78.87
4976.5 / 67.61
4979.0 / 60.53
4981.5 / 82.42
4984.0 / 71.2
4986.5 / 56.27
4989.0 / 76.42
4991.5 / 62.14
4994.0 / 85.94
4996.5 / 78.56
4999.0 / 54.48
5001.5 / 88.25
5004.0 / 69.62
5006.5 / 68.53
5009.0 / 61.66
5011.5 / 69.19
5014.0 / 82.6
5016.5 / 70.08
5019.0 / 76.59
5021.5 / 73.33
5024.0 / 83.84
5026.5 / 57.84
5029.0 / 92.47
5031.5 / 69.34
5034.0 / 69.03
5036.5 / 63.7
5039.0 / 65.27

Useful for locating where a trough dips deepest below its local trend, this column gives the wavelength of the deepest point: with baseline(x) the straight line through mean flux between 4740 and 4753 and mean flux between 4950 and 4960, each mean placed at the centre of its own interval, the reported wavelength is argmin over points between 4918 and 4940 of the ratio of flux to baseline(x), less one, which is 4929.0 angstroms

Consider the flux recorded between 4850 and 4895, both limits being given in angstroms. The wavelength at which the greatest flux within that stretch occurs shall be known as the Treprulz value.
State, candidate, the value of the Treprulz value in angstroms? 4856.5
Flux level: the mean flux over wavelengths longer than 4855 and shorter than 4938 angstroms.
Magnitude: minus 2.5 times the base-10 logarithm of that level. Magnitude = -4.72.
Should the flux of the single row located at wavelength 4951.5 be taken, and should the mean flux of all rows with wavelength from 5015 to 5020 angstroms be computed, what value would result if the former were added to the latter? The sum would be 146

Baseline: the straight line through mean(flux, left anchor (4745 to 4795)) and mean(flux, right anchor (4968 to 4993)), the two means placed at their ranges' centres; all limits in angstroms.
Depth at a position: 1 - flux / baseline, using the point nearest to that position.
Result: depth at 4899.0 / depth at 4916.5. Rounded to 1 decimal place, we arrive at 0.5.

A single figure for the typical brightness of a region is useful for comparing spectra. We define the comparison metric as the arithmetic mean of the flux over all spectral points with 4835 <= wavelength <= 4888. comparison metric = 77.8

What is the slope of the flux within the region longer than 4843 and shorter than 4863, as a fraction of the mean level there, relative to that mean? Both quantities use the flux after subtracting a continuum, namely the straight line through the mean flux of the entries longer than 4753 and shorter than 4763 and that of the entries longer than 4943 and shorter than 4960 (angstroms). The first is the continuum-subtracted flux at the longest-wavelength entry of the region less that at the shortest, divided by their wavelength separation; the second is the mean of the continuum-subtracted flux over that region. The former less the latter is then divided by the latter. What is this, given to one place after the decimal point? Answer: -1.2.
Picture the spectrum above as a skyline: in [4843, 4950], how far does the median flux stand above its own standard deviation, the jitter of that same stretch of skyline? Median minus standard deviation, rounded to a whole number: 72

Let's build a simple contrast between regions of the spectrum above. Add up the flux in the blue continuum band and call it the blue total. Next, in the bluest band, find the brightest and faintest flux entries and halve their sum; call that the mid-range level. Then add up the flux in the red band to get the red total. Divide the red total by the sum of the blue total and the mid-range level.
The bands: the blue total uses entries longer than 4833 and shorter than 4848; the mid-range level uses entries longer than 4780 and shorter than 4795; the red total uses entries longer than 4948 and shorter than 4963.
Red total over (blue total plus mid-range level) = 0.83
